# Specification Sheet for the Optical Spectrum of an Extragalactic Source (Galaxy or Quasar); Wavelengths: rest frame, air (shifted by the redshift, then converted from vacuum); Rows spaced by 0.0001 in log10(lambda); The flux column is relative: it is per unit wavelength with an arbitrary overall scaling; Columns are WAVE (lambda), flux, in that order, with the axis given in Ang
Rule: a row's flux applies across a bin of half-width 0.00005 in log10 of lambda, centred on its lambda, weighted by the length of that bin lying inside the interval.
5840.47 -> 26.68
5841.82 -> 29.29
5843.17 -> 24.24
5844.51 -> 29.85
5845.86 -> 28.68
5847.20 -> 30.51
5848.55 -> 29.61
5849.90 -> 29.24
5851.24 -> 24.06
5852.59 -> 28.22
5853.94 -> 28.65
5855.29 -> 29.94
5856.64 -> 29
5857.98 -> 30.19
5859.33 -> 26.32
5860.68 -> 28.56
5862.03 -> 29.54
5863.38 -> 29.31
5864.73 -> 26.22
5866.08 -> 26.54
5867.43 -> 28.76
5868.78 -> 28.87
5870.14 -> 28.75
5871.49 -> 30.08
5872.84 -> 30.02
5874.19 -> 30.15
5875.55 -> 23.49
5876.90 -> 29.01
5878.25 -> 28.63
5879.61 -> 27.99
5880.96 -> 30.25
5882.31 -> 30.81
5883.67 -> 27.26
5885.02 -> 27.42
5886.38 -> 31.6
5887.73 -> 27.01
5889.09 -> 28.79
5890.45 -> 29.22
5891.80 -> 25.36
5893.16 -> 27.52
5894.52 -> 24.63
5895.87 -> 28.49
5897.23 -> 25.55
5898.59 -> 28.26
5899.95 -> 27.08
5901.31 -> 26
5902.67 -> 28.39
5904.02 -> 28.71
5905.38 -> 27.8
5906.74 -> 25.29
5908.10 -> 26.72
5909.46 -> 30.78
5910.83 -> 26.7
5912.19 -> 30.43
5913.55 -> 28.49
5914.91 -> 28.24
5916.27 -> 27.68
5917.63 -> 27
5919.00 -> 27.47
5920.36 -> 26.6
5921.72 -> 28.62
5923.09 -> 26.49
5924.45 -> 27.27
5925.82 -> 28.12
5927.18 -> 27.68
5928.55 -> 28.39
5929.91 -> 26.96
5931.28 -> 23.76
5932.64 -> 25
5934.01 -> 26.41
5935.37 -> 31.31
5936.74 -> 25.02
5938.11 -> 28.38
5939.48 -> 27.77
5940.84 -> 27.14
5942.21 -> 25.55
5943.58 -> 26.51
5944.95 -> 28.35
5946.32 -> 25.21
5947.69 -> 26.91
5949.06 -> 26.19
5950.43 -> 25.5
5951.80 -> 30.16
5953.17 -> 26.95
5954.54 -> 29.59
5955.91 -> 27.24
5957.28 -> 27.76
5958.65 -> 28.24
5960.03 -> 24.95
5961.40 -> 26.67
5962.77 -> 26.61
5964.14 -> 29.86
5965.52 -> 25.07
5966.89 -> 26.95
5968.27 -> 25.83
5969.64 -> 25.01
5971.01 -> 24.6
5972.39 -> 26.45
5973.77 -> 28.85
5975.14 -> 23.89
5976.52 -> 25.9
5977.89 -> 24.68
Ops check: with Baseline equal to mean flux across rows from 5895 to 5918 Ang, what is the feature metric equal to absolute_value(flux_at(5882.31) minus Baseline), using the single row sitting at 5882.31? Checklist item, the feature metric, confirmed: 3.1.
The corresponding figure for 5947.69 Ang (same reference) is 0.8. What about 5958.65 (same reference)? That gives 0.5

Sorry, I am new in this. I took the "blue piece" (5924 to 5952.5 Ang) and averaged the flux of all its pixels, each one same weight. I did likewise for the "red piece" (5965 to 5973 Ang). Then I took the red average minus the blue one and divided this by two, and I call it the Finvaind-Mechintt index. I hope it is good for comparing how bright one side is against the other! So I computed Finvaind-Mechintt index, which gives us -0.7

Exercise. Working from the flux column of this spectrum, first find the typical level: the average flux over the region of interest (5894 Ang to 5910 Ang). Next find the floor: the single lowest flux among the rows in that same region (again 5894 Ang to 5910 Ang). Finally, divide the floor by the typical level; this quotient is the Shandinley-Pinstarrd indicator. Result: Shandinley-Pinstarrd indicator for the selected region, 0.902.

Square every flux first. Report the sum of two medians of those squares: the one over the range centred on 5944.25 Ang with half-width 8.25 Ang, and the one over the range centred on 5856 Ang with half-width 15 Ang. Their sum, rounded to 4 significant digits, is 1544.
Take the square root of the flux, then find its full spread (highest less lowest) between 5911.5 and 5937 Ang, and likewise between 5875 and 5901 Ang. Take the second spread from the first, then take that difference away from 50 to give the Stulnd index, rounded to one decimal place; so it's 50.1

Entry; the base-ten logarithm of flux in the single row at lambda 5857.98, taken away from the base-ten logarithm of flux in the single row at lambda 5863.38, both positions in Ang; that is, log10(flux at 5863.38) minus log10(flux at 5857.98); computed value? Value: -0.013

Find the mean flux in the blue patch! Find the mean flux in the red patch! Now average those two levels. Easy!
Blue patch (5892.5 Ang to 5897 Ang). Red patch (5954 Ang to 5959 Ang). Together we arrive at 27.5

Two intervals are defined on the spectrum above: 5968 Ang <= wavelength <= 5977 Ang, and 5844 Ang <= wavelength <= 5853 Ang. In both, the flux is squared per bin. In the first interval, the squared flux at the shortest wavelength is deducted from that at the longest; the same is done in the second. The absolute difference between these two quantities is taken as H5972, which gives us 98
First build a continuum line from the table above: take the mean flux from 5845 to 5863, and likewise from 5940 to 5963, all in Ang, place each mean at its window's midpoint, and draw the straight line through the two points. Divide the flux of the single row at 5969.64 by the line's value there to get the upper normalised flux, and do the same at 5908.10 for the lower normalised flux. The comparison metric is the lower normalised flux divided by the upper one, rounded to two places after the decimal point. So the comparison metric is 1.03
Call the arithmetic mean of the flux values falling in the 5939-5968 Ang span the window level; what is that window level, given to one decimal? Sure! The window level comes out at 27.1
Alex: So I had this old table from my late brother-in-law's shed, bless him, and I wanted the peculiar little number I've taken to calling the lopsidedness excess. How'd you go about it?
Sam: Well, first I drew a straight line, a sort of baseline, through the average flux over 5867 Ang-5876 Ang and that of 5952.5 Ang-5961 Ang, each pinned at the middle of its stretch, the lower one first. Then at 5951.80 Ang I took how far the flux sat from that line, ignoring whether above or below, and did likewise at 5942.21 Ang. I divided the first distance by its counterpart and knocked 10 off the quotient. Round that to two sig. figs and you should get -8.7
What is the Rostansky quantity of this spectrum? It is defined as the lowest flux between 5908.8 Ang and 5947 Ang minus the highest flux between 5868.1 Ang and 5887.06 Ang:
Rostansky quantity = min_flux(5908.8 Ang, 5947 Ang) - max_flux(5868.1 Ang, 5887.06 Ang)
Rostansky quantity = -7.8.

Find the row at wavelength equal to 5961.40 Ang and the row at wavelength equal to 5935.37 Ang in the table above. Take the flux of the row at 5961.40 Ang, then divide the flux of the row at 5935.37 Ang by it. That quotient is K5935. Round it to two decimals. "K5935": 1.17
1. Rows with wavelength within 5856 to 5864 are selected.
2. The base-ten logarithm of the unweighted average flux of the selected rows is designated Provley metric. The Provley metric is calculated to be 1.46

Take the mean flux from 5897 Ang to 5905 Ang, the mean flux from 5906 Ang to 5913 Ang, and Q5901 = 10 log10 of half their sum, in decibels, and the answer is 14.4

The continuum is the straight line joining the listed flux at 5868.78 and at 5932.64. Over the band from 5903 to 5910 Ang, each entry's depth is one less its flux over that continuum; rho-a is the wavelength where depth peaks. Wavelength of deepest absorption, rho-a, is 5906.74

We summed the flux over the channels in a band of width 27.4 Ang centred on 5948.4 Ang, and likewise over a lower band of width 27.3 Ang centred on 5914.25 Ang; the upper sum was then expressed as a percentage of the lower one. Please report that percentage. 98.4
